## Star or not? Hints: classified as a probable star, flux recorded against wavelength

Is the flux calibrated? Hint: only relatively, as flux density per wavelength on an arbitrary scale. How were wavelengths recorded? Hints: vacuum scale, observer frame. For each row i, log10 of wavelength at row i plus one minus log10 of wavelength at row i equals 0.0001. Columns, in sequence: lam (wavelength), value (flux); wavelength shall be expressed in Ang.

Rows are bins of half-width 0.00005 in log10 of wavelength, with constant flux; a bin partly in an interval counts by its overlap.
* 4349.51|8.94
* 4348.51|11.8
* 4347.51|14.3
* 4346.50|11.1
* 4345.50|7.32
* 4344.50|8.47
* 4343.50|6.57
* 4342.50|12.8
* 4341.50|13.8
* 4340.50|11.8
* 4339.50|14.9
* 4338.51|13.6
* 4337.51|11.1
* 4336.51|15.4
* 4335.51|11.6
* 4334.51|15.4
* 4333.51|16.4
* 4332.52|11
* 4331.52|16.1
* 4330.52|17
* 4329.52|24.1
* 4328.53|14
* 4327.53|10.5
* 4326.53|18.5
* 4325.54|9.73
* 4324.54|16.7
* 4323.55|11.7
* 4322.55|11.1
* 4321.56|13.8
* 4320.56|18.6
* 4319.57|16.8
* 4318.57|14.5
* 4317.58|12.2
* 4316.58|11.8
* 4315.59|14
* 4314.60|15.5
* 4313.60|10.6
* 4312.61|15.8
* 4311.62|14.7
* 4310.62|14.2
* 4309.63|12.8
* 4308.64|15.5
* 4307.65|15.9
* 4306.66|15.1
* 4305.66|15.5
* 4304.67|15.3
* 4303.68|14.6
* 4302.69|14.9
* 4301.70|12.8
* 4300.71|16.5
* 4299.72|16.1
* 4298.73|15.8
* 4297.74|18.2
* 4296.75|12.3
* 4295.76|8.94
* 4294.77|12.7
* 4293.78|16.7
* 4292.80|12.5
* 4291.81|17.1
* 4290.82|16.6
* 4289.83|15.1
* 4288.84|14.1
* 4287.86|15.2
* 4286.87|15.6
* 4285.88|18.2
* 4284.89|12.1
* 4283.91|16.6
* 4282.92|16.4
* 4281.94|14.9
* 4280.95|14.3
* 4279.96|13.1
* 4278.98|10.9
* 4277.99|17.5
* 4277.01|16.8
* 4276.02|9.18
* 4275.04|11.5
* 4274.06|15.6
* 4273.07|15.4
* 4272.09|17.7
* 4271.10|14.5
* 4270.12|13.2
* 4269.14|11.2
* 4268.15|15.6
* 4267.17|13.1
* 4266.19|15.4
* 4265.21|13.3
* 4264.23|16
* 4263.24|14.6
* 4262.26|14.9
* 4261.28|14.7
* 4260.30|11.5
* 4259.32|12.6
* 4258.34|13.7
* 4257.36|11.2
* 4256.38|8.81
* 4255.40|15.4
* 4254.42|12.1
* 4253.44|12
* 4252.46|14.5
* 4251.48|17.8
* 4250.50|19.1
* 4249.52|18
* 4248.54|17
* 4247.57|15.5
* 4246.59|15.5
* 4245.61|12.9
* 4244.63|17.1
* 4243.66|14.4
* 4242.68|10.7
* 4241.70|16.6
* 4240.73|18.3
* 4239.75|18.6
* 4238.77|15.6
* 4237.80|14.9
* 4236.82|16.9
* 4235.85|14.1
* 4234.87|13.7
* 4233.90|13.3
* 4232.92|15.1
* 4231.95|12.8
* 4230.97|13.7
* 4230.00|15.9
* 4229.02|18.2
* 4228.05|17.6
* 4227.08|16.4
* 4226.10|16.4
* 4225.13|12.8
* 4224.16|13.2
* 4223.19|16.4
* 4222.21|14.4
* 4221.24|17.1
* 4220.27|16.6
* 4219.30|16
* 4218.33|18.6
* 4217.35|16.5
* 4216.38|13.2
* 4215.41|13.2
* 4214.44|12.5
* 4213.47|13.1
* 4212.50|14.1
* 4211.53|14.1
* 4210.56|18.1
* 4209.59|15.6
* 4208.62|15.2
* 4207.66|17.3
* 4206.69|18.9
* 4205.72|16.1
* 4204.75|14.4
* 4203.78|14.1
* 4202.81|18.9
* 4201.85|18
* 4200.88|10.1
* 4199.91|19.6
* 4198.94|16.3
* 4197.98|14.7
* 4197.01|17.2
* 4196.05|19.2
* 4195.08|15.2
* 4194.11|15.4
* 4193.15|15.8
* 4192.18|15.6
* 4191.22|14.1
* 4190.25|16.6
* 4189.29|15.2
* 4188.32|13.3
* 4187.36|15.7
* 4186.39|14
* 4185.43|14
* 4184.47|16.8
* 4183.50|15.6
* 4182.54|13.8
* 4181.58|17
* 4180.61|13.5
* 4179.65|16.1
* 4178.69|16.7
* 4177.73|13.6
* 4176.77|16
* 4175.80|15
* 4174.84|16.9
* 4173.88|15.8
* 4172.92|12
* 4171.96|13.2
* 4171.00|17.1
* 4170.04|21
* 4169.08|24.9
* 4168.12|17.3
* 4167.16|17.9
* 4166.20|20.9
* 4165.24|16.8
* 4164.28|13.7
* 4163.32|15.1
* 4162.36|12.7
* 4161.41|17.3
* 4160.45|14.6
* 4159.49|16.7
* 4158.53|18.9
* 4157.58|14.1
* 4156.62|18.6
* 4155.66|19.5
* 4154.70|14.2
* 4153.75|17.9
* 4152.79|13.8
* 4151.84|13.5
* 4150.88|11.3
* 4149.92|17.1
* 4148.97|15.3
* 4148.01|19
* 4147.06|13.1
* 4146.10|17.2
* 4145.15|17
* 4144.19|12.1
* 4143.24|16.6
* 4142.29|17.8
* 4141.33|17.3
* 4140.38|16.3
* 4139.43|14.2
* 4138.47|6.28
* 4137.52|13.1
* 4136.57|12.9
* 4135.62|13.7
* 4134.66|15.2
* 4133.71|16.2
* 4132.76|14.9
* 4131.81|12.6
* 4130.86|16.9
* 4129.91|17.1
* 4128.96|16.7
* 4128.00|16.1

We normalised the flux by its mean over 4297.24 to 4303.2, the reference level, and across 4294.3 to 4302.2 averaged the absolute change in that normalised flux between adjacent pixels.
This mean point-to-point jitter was 0.18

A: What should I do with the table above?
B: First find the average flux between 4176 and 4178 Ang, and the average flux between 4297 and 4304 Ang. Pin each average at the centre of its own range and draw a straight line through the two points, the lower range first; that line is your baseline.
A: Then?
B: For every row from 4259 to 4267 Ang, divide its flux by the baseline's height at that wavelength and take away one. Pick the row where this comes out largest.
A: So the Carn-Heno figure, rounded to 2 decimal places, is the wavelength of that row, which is 4264.23 Ang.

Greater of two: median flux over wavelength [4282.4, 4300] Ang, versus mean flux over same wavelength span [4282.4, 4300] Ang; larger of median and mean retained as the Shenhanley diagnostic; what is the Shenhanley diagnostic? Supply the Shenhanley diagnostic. 15.7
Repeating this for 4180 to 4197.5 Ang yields 15.5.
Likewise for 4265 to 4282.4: 14.4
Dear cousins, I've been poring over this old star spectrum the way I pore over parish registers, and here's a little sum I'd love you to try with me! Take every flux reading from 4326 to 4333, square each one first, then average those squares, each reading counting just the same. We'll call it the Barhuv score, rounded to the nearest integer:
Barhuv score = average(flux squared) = 271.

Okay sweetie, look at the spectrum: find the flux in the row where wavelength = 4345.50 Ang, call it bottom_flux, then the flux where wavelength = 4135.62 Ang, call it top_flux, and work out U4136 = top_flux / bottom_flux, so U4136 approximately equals 1.9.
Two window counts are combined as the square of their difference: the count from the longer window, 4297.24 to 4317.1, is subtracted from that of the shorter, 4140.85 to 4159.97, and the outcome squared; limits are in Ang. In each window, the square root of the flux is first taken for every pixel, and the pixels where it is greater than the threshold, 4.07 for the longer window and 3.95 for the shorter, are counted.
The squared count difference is 121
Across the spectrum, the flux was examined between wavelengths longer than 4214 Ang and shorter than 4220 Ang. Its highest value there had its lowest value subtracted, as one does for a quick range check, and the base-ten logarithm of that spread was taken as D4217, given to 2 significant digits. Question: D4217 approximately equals 0.79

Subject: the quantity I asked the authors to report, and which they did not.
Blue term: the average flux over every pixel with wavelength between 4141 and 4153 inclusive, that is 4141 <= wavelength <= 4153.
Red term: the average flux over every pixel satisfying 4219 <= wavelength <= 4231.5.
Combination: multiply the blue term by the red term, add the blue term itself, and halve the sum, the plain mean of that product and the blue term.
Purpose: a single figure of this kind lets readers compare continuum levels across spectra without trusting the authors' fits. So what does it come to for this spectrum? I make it 130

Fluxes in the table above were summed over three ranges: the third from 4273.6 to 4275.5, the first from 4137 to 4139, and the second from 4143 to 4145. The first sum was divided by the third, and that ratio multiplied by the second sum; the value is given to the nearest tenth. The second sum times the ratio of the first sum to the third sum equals 20.5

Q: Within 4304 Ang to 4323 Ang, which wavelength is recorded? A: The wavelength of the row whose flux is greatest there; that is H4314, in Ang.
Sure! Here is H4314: 4320.56 Ang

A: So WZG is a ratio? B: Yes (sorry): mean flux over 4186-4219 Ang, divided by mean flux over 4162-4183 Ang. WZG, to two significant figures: 0.96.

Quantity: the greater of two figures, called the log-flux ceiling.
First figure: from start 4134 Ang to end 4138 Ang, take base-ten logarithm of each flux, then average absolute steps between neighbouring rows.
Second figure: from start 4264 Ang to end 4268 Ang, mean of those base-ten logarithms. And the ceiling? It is 1.16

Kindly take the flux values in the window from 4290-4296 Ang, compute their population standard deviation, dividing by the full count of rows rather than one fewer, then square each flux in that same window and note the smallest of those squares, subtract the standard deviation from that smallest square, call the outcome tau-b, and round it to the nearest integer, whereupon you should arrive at 77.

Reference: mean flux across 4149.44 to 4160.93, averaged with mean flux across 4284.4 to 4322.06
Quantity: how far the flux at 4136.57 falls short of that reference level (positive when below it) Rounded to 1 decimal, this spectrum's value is 2.4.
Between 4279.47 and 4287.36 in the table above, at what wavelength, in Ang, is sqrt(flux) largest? 4285.88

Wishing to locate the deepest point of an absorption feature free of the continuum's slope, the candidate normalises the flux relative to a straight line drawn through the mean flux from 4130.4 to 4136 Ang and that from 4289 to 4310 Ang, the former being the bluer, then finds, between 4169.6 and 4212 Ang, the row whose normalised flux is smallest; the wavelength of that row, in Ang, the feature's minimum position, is 4200.88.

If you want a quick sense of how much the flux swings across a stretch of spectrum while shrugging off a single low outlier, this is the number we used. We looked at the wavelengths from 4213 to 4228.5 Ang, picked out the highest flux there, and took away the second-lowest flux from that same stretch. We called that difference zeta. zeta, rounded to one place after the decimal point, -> 5.8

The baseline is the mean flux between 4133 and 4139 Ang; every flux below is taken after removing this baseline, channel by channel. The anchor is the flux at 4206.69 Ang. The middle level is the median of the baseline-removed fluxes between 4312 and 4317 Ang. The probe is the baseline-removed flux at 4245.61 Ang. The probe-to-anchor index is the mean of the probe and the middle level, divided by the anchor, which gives 0.1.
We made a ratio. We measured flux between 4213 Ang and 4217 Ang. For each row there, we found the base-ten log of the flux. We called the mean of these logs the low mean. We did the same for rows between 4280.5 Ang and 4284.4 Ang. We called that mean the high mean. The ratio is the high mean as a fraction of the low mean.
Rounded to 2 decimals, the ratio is 1.07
